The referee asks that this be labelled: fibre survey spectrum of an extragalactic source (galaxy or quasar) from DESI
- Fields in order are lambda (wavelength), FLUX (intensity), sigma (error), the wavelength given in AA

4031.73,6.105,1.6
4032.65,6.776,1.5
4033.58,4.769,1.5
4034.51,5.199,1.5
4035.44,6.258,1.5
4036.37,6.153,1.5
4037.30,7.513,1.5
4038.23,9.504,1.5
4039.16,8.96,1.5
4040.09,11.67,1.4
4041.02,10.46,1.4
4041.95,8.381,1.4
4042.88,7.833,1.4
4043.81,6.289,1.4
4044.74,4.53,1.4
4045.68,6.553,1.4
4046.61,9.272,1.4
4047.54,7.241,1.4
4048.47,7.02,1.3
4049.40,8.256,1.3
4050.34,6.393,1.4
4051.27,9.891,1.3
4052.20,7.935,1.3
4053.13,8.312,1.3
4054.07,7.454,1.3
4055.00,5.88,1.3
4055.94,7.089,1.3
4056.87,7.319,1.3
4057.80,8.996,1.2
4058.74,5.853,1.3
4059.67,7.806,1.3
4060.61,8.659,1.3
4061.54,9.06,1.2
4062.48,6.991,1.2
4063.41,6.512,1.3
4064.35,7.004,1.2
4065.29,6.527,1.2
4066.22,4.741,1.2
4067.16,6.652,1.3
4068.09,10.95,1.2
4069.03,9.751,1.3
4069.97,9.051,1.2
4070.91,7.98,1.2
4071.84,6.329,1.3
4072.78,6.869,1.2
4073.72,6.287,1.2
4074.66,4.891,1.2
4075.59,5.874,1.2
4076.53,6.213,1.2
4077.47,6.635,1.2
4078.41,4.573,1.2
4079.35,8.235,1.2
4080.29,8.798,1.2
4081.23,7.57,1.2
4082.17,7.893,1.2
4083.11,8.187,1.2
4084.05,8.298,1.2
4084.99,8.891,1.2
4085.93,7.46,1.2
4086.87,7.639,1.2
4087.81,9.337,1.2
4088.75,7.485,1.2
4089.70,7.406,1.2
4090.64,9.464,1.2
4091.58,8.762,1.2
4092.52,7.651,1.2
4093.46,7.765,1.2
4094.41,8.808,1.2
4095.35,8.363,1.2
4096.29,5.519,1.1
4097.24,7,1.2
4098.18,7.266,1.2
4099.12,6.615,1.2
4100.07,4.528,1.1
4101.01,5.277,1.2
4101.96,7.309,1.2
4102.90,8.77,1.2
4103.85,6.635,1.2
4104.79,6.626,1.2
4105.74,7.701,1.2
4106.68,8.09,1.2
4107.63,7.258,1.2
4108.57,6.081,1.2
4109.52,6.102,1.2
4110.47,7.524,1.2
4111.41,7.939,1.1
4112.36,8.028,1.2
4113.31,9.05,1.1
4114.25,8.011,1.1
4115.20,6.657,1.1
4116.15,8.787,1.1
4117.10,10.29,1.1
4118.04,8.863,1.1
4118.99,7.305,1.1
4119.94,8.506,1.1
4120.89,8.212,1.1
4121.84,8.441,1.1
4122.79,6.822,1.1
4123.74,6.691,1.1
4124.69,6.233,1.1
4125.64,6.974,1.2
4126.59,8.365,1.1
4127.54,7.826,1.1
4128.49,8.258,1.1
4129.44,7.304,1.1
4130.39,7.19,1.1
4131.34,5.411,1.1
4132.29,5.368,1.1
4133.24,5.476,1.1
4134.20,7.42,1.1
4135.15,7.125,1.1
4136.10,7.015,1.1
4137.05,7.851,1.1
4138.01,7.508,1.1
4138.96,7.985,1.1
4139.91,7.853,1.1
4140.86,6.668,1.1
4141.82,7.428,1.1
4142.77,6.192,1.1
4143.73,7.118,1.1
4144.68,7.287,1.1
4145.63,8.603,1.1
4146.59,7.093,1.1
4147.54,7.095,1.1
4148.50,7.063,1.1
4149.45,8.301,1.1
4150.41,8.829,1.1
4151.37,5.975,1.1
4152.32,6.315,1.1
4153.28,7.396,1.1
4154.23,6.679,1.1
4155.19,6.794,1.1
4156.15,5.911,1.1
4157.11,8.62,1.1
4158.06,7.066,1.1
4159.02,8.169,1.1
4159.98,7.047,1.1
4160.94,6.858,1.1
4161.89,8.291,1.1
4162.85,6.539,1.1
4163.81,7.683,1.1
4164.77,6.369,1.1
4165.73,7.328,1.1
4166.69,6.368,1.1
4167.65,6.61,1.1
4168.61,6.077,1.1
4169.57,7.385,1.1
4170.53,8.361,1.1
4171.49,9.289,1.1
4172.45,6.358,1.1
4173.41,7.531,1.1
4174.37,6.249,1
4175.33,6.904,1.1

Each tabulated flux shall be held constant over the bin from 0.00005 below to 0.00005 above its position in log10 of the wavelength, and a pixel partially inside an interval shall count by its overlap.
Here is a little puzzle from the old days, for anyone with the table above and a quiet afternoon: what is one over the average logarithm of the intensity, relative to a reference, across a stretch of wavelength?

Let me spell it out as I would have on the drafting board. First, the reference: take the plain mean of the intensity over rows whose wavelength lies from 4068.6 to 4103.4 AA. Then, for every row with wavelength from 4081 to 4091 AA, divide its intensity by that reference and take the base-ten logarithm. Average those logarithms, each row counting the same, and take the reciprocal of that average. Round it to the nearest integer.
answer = 26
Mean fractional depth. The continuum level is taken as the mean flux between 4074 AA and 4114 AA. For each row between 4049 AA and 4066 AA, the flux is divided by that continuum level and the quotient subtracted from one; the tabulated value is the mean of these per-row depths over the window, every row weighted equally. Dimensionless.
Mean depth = -0.02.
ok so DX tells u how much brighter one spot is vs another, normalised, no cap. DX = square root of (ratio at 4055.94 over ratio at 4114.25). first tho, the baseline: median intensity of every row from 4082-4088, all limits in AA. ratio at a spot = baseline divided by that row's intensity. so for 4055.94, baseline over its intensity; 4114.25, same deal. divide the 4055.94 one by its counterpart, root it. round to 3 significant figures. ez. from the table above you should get 1.06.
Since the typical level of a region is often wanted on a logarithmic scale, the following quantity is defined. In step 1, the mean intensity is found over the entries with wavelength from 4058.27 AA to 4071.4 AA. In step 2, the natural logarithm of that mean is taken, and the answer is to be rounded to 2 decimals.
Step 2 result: 2.04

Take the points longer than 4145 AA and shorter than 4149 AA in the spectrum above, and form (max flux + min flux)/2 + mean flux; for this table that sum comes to 15.3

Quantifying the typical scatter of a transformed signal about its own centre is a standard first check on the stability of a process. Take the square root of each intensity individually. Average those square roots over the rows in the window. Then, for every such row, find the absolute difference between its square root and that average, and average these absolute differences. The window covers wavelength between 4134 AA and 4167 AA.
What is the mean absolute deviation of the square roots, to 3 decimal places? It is 0.111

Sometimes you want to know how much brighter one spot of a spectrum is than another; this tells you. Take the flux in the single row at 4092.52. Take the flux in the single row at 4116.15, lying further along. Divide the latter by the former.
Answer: 1.15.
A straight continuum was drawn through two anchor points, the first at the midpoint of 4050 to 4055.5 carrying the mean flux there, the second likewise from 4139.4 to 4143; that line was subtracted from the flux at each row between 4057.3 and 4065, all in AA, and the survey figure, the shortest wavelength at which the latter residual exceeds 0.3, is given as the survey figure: 4057.80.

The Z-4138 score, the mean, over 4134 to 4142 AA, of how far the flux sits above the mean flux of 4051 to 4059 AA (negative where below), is -0.2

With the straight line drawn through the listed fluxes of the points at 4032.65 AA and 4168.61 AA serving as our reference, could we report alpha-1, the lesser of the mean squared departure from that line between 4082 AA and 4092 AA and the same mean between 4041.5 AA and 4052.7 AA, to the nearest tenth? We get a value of 2.5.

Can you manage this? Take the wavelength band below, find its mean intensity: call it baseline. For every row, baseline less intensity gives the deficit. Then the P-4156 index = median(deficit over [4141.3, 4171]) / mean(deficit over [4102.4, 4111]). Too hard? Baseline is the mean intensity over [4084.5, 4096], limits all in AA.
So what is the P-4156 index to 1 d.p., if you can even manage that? 1.1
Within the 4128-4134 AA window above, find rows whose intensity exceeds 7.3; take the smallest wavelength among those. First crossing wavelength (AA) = 4128.49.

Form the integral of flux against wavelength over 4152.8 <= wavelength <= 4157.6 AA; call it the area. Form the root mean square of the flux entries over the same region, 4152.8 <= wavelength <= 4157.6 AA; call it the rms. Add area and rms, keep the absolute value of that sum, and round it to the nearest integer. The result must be 41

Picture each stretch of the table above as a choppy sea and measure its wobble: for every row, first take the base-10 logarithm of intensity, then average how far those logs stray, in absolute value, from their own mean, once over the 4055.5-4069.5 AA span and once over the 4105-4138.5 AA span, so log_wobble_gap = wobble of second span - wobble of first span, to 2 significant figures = -0.023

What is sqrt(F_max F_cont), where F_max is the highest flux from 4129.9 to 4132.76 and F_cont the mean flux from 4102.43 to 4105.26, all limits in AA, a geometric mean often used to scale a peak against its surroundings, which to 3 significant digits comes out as 7.27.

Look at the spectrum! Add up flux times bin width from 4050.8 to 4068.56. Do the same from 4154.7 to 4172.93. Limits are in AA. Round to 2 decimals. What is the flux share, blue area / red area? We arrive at 1.02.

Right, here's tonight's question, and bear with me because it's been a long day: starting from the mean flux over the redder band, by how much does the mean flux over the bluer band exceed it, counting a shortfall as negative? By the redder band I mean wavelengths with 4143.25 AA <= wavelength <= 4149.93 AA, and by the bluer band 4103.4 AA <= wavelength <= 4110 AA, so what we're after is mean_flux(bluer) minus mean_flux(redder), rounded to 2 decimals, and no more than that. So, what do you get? -0.58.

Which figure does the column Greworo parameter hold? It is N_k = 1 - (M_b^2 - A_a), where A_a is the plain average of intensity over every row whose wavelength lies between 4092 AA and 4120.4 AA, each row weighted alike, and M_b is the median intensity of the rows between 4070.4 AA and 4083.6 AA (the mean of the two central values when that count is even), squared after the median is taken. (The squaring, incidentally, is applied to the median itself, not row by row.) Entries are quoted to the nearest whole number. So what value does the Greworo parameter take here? -37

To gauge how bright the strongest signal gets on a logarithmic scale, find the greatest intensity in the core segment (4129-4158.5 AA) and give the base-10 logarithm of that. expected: 0.95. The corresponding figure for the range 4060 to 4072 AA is 1.04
